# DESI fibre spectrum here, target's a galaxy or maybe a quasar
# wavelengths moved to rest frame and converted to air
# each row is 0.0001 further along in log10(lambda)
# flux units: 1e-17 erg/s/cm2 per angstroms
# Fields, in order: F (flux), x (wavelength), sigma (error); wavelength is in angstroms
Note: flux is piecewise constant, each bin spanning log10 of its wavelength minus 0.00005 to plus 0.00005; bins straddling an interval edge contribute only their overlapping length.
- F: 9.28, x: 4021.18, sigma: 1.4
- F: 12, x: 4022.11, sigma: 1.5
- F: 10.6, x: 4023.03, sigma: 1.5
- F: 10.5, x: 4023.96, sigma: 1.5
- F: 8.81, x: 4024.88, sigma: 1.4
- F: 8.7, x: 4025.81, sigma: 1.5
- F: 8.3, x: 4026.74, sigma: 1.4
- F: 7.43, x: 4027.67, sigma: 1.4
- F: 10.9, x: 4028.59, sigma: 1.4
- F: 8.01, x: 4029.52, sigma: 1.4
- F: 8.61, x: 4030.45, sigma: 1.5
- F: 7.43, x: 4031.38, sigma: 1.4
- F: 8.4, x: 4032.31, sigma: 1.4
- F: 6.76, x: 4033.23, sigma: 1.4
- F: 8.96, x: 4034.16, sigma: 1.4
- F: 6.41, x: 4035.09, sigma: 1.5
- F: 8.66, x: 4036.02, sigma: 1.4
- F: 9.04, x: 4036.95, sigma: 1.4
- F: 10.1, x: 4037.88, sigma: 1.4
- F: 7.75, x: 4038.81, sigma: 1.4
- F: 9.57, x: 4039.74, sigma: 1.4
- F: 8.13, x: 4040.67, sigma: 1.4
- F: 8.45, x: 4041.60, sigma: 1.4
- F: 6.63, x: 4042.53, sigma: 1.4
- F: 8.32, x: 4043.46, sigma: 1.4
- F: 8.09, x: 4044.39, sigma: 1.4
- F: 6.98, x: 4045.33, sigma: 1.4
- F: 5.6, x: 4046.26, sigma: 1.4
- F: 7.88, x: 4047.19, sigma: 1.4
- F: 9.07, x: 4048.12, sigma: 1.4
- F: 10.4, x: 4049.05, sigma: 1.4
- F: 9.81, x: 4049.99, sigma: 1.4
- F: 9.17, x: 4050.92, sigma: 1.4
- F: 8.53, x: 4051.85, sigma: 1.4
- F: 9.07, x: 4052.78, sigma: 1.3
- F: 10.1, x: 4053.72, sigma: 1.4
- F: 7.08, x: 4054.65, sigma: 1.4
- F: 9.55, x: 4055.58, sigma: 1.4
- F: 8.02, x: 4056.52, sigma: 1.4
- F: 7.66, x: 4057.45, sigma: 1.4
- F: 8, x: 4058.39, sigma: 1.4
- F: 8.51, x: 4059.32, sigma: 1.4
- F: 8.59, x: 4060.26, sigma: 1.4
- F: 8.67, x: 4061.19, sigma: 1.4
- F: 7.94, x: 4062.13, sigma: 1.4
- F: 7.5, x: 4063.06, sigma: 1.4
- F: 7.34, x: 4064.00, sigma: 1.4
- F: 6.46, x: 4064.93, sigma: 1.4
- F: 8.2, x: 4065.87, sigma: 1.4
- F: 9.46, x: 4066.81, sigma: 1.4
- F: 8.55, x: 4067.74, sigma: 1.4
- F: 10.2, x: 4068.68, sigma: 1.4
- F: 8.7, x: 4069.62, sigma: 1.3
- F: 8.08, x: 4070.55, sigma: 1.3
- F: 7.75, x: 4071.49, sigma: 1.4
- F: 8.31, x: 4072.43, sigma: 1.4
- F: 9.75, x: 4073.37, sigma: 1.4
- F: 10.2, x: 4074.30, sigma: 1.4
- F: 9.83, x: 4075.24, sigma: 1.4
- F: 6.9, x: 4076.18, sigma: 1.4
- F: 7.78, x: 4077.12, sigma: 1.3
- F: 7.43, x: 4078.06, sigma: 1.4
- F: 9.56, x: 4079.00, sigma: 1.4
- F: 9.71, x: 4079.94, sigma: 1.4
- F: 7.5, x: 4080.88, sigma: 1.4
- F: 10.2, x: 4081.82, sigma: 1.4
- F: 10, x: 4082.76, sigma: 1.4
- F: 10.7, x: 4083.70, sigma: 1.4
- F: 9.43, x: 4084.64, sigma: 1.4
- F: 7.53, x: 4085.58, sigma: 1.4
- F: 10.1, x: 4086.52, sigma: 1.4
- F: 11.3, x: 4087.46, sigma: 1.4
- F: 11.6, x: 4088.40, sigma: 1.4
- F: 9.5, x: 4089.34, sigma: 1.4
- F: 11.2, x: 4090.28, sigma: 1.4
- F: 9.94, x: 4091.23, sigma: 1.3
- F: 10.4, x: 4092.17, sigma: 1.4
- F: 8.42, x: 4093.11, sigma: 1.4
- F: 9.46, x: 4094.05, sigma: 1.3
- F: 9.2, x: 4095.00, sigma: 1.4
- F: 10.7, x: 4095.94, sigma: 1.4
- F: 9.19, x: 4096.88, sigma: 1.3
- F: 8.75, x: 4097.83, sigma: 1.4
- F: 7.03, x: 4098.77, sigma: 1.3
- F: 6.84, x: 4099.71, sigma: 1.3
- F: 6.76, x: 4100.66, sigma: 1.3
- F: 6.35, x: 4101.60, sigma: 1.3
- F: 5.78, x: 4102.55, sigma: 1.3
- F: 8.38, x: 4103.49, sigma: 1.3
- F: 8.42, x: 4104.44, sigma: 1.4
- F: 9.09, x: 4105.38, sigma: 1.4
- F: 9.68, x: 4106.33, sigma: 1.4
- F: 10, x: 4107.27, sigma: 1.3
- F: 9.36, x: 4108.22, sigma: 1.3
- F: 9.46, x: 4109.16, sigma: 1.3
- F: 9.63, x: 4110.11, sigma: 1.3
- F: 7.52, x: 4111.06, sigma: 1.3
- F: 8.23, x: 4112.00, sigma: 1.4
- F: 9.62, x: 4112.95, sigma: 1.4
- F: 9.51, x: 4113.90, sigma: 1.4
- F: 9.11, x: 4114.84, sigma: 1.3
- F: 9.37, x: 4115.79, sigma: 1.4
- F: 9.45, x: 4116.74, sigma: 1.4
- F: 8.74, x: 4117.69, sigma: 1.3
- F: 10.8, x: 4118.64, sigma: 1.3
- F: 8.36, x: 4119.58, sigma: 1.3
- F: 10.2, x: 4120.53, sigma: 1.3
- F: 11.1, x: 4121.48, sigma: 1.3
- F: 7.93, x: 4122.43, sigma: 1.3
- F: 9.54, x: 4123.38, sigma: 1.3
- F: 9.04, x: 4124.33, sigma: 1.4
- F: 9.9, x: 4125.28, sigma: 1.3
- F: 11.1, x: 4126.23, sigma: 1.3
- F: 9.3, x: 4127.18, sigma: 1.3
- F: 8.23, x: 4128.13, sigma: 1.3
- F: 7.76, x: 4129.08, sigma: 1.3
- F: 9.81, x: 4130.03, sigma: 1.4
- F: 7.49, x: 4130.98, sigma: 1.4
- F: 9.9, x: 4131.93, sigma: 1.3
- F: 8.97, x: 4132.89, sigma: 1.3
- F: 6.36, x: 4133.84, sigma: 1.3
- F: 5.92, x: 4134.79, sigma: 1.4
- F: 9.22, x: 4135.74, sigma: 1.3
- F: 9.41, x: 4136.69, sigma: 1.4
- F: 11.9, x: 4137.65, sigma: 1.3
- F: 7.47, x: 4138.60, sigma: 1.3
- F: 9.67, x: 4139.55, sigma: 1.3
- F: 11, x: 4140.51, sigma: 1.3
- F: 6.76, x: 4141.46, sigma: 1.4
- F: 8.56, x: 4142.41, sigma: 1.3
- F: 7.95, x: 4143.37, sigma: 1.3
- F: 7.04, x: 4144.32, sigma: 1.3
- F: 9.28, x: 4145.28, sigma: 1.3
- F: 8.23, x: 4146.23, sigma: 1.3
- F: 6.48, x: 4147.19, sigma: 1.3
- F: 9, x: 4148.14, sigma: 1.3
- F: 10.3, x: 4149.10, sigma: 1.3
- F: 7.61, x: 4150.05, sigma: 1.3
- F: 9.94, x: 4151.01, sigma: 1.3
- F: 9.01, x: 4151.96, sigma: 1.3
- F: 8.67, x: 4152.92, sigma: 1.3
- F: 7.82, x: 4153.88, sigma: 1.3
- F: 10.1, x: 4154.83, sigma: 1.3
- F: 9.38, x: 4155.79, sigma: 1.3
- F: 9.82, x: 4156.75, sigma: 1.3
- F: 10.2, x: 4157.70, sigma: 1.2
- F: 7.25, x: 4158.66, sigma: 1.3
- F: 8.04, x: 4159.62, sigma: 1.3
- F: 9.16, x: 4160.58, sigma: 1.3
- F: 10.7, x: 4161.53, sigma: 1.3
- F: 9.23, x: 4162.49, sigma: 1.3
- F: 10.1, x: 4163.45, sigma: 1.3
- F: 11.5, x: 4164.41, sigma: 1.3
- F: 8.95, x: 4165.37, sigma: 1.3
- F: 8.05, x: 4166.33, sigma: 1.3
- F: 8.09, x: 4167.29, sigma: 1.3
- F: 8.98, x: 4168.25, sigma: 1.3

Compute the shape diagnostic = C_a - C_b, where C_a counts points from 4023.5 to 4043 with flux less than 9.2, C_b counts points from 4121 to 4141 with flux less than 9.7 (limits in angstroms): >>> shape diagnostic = 3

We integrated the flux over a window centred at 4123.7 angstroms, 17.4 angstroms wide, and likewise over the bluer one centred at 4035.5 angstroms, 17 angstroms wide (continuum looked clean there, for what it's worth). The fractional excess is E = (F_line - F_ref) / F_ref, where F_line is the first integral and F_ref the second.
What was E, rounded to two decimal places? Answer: 0.15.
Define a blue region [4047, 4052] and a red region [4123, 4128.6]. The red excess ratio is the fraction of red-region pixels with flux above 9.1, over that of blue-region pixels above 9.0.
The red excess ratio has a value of 1.0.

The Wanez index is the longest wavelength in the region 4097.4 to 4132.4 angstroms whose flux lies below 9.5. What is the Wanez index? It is 4130.98 angstroms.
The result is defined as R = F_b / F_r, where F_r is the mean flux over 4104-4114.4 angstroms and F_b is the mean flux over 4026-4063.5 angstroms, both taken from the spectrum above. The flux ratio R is 0.91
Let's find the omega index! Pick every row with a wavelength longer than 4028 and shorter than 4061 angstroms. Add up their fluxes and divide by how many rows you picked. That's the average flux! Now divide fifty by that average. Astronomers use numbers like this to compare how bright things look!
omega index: 5.95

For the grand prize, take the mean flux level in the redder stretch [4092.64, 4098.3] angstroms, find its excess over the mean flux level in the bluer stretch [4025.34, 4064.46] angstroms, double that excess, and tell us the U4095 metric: 1.9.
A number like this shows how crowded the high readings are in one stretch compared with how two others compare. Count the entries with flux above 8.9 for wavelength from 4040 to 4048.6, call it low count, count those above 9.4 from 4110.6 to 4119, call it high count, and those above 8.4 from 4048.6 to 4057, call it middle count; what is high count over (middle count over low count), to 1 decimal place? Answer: 0.6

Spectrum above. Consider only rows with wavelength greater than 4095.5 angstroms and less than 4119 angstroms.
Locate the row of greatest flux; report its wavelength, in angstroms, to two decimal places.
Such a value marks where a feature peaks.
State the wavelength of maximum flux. 4118.64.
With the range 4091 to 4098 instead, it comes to 4095.94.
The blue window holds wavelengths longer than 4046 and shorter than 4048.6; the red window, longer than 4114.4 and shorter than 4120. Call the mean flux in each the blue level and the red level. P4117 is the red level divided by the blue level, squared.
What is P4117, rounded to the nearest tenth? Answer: 1.5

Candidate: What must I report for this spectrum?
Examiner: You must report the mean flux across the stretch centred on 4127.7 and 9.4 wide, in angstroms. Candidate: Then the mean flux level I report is 9.2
